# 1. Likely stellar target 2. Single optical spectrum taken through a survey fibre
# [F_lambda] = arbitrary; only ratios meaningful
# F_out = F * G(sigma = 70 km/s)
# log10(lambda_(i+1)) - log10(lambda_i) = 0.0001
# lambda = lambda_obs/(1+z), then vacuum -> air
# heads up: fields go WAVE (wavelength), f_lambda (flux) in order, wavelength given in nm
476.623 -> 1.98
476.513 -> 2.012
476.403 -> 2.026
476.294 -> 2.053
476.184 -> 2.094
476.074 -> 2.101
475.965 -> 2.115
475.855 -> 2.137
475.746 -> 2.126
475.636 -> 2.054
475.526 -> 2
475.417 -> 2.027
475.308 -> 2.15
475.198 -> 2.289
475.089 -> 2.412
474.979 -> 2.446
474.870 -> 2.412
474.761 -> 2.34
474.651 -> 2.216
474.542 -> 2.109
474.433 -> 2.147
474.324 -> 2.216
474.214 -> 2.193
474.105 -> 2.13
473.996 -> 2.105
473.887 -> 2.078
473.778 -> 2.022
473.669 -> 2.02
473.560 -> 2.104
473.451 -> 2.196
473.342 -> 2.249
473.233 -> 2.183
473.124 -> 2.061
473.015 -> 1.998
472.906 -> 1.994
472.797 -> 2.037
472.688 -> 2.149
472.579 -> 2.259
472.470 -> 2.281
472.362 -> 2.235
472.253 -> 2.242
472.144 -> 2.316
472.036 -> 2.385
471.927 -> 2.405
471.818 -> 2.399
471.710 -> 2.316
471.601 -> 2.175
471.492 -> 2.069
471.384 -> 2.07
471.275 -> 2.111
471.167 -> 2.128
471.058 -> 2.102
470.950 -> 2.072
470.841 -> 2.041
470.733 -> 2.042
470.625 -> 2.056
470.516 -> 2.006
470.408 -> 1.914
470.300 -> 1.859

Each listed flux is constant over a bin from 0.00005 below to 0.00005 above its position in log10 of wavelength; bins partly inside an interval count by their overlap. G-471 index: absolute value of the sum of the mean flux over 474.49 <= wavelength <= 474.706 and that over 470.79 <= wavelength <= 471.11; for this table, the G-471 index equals 4.23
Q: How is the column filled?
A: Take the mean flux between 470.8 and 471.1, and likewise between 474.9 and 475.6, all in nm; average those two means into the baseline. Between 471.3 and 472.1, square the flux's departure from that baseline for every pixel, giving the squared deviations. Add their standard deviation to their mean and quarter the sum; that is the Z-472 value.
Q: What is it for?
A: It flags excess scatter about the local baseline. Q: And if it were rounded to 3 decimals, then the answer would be 0.015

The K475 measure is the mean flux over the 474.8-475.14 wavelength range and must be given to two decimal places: 2.42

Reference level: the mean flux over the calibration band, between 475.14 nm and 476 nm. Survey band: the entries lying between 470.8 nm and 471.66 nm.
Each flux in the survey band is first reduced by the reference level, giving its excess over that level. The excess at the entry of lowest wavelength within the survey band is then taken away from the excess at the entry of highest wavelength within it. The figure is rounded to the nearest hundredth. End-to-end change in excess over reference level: 0.13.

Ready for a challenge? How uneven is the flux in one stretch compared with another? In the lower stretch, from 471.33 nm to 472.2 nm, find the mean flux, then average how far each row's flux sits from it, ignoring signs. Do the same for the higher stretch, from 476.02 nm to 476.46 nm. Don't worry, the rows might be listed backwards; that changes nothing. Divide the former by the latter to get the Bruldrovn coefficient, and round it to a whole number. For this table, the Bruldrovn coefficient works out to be 4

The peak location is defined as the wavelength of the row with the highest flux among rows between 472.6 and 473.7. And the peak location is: 473.342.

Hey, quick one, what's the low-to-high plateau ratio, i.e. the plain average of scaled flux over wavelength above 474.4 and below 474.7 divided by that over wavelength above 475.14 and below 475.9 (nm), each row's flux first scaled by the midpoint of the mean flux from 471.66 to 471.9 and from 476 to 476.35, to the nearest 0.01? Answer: 1.02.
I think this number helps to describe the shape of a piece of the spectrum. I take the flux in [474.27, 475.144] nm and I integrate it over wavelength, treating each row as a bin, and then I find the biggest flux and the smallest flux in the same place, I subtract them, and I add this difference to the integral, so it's 2.34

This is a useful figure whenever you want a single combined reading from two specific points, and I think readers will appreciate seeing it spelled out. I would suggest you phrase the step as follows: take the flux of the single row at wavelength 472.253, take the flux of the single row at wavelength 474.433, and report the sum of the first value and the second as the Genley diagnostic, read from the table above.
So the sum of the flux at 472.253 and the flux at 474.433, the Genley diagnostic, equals 4.4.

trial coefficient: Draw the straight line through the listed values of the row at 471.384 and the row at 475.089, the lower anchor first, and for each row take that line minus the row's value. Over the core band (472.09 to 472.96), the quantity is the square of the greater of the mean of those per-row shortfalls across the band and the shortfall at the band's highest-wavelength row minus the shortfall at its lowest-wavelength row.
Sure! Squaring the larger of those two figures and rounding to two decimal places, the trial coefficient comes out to 0.15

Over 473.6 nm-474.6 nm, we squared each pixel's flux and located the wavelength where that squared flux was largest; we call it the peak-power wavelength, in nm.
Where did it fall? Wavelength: 474.324 nm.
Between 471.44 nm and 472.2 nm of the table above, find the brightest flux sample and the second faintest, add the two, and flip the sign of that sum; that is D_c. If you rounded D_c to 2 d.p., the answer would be -4.58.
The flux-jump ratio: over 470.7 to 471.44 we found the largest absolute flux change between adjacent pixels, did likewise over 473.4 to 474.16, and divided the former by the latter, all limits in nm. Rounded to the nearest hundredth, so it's 0.45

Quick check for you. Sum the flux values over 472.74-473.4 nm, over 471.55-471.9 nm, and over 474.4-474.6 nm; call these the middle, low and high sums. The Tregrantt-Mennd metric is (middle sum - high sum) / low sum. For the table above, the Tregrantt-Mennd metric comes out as 1.2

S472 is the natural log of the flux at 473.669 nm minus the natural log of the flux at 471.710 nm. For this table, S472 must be -0.14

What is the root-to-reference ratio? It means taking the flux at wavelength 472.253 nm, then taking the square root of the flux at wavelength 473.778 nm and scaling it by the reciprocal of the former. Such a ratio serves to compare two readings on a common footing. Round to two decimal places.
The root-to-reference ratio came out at 0.63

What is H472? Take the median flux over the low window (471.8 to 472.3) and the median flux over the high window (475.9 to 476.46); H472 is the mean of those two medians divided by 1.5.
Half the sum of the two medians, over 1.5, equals 1.49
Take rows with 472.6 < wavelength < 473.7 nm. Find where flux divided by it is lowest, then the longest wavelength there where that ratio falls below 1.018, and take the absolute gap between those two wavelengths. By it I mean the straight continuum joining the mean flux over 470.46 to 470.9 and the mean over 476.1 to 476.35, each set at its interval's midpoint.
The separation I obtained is 0.76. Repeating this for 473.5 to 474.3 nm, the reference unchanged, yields 0.22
